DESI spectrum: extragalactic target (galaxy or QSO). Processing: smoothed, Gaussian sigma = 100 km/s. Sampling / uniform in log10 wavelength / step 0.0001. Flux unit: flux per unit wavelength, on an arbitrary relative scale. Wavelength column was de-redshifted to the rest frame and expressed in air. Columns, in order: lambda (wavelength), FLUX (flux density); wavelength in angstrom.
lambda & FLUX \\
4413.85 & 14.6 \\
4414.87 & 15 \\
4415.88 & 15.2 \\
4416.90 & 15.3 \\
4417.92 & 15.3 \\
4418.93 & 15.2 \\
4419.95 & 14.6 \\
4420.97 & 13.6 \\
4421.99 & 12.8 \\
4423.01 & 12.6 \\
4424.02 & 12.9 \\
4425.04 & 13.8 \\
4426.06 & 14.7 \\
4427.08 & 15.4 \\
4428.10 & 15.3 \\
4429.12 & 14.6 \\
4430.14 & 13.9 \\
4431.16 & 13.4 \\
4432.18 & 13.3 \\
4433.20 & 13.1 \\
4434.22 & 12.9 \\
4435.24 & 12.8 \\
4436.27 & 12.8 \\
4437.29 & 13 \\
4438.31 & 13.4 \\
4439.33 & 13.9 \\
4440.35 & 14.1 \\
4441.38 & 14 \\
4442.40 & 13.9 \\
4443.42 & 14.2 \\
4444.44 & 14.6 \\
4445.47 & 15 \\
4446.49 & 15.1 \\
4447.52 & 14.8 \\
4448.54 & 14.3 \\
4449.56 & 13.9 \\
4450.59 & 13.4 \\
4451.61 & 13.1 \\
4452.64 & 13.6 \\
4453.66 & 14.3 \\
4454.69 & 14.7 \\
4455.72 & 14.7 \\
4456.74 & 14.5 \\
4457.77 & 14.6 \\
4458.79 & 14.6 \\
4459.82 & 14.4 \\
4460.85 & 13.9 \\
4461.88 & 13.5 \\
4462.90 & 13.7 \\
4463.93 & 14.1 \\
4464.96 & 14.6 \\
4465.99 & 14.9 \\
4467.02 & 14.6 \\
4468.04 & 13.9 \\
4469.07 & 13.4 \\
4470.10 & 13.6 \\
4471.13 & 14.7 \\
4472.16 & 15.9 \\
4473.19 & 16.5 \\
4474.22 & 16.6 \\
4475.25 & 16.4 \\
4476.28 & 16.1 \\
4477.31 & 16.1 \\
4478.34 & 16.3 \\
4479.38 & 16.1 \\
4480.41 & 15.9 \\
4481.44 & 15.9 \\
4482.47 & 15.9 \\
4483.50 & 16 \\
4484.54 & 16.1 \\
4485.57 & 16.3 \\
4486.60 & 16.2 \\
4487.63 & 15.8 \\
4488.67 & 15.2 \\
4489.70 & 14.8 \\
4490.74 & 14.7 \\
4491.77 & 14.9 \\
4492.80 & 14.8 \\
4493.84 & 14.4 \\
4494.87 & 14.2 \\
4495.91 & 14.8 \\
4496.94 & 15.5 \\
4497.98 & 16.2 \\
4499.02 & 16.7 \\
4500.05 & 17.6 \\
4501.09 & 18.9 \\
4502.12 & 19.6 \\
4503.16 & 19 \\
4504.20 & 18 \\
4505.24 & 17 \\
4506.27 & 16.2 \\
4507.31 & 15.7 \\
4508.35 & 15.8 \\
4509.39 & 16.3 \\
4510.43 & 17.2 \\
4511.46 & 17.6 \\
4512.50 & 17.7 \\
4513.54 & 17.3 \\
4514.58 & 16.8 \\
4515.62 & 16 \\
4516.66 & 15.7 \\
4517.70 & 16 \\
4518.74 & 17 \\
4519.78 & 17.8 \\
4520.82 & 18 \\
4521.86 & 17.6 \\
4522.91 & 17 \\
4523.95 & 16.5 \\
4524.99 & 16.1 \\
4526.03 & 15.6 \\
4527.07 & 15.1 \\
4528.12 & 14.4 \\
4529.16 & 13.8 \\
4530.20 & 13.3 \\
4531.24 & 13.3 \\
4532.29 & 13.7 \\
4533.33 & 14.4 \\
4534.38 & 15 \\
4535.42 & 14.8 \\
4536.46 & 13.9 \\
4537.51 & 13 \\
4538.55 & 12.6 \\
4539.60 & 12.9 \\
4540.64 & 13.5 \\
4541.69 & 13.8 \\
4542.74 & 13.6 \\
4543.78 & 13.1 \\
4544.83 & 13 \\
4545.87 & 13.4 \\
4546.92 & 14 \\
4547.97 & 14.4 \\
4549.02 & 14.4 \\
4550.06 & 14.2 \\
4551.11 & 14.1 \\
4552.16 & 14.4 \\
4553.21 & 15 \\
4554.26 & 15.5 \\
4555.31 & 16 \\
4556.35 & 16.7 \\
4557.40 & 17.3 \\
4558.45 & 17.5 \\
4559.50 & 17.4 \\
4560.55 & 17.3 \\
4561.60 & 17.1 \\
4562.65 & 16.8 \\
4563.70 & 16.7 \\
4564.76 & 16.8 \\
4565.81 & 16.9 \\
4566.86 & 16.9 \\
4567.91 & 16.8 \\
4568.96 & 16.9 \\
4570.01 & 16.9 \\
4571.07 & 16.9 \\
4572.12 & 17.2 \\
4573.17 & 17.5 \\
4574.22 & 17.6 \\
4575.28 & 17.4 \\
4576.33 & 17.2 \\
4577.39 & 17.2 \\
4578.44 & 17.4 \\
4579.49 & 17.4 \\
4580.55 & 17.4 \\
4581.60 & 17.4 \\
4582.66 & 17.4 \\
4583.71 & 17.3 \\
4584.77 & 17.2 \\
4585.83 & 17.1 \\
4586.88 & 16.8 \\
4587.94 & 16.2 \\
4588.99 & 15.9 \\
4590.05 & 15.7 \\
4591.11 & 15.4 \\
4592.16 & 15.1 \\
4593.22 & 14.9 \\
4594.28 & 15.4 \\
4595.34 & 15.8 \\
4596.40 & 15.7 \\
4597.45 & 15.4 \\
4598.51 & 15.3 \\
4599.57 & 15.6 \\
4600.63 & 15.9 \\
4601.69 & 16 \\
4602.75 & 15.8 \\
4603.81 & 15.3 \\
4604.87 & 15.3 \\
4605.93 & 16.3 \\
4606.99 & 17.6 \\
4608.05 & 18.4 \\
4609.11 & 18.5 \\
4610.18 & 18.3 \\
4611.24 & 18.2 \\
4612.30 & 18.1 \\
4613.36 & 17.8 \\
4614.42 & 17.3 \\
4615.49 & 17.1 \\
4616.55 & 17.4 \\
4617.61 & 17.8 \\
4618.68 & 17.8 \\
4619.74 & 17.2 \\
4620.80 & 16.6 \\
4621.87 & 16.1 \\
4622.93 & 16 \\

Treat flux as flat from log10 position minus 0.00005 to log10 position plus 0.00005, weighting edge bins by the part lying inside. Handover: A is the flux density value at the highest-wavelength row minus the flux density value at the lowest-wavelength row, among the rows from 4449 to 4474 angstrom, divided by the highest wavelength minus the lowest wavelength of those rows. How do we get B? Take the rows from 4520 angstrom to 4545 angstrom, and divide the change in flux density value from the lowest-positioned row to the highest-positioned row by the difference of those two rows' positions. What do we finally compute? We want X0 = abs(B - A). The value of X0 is 0.32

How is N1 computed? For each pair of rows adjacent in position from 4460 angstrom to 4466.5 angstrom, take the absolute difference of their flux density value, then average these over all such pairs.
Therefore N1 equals 0.4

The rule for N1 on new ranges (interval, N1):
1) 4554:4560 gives 0.4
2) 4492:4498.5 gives 0.5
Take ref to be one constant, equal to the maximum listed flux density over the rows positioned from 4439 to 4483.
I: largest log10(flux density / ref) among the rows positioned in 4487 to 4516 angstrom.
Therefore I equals 0.07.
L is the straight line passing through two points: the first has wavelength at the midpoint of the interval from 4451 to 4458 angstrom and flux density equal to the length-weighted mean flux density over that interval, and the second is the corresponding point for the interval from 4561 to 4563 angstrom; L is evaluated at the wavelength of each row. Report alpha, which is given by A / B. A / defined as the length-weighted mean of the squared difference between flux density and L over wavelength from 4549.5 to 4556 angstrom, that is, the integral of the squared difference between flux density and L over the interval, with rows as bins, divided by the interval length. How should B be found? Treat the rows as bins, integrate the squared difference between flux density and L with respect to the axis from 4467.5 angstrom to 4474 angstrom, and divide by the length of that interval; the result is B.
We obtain 2.8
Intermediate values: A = 3.8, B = 1.4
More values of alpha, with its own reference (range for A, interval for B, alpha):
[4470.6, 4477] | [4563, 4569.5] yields 30.8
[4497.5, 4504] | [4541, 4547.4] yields 0.9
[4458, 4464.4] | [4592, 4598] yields 0.0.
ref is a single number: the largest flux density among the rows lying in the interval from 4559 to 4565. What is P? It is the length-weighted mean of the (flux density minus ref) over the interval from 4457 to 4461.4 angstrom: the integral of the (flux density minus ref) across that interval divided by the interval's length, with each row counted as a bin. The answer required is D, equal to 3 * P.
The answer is -9.1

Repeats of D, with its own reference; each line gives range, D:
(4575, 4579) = -0.3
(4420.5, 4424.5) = -13.3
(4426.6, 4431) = -8.1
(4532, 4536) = -8.7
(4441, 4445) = -9.6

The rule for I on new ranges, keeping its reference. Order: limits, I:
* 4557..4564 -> 0.02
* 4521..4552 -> 0.03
